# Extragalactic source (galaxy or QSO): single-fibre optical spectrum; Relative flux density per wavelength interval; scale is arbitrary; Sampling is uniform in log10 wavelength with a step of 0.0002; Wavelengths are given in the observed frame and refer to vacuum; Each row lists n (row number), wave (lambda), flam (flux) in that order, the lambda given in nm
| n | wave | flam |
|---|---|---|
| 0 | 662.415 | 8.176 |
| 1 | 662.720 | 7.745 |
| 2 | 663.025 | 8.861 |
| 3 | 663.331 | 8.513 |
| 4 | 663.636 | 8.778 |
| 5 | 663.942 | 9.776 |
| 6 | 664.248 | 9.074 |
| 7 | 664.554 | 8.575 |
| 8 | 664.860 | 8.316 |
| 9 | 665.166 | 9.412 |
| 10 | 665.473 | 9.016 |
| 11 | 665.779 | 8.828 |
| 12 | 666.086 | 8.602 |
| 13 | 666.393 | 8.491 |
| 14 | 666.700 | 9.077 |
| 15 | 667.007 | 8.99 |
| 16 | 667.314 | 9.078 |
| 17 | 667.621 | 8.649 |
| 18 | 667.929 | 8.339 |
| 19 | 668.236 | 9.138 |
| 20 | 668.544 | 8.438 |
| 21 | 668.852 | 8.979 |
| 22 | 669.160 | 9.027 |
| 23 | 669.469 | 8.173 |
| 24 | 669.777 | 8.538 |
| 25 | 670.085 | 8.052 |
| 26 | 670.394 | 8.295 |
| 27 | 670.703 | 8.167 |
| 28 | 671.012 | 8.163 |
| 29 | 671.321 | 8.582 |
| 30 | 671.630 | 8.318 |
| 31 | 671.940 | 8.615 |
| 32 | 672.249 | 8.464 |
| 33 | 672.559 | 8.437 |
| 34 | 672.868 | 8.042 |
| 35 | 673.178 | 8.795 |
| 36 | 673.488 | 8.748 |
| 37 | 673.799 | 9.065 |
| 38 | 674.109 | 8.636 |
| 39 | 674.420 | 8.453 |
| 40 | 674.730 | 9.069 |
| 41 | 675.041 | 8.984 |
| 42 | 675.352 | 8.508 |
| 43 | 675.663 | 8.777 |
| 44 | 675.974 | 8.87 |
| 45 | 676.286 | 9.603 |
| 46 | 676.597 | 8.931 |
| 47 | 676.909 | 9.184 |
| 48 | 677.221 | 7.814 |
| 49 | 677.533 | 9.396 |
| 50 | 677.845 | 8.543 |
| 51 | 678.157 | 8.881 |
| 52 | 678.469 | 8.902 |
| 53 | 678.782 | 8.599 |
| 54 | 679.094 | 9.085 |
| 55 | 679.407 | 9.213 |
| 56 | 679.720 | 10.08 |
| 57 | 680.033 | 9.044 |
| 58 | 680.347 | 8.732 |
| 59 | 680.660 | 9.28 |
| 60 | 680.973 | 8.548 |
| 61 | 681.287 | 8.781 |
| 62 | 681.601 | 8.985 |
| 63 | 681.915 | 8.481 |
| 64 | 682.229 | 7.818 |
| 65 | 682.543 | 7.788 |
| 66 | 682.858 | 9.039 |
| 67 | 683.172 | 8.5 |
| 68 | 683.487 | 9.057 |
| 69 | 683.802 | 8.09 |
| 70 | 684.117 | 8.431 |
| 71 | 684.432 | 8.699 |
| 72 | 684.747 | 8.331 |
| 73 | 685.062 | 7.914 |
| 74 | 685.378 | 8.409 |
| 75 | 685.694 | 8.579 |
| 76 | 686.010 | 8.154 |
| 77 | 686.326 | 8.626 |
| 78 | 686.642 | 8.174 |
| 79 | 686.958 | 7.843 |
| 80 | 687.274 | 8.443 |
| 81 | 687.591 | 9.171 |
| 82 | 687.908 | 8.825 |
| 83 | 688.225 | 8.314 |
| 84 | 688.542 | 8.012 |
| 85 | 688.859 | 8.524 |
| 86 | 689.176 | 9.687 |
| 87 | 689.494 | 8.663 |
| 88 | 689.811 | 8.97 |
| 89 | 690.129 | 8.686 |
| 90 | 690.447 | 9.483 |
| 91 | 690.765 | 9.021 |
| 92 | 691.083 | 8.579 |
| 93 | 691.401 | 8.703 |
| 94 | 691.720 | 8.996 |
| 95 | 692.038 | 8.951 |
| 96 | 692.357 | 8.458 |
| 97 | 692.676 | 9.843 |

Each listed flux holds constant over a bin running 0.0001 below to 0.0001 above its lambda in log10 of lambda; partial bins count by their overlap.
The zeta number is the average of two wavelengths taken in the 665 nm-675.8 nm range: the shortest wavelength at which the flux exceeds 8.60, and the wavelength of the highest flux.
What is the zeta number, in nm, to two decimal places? 665.17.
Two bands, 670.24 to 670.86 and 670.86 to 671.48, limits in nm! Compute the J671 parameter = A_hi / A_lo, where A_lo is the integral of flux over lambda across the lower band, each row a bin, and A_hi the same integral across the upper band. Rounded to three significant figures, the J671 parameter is 1.02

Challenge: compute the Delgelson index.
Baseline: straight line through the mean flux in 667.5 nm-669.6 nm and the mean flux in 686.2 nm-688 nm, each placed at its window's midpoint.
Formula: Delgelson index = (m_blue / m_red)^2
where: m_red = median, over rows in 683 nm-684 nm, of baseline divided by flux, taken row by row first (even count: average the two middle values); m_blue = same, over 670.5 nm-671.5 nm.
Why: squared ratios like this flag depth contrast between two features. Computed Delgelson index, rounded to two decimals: 1.11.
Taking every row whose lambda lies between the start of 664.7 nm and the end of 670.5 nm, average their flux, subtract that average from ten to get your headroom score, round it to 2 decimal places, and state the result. 1.29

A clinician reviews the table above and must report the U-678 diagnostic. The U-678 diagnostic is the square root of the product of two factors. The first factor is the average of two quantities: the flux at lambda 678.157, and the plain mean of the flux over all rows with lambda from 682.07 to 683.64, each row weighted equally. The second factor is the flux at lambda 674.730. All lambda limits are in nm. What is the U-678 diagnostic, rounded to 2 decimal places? 8.86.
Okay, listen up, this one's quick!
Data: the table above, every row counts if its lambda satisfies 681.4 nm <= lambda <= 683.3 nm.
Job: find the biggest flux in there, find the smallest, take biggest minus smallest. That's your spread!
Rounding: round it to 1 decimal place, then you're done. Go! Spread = 1.3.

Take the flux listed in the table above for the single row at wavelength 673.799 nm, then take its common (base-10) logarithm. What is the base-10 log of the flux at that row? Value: 0.957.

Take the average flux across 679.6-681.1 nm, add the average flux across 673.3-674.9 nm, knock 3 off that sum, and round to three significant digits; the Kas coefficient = 14.9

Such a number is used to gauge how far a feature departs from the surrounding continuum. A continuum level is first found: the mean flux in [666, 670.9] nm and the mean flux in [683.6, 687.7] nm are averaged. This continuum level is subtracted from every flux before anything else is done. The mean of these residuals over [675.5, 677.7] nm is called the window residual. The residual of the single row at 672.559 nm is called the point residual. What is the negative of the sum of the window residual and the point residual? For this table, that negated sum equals -0.38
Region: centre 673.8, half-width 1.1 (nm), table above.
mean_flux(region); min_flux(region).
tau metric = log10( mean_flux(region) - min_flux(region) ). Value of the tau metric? -0.19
